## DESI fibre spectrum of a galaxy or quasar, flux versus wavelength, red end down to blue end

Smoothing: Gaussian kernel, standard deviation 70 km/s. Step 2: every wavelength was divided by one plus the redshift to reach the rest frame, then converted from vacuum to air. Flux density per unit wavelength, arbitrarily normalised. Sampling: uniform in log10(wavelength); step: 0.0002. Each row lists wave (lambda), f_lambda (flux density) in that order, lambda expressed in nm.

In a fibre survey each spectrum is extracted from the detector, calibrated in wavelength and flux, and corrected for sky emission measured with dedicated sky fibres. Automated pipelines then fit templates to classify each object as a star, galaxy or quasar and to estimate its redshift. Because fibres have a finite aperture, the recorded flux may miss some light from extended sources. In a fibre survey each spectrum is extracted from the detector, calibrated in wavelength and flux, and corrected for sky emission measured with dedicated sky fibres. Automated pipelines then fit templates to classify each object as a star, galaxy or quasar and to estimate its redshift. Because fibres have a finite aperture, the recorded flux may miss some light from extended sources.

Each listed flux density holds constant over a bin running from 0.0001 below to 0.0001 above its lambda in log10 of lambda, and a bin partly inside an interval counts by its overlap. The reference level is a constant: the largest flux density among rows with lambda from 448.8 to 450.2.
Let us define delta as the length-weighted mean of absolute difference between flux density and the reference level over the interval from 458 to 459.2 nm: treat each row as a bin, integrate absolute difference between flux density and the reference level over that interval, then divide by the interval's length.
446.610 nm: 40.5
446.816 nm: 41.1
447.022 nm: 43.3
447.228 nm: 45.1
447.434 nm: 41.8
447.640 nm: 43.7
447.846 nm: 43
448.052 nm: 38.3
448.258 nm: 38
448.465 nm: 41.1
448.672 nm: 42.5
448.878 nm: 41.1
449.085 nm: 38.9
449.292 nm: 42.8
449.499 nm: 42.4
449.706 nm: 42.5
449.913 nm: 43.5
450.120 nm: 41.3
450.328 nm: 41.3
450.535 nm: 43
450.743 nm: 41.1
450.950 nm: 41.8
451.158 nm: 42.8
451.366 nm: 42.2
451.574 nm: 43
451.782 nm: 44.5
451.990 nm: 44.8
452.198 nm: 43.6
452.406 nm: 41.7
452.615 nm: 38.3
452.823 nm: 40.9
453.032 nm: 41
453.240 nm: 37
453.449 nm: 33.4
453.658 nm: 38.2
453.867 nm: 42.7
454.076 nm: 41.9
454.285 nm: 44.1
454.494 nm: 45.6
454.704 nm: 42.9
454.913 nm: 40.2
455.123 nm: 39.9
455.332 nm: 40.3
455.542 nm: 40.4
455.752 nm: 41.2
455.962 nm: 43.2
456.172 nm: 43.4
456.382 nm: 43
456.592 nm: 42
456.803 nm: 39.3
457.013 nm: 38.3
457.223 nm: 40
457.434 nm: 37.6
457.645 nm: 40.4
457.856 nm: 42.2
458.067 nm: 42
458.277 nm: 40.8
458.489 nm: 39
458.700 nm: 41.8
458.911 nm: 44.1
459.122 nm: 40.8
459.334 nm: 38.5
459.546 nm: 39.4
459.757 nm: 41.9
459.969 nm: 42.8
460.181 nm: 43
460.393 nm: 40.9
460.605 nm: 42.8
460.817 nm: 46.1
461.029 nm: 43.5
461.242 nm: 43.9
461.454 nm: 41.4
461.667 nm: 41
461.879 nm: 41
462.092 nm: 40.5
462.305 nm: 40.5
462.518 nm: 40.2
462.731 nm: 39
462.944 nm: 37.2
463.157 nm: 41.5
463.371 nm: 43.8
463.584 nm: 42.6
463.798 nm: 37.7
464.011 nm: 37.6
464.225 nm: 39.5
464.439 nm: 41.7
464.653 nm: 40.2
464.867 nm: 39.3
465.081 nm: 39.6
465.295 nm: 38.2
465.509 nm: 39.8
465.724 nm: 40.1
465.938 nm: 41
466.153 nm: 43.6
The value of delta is 2.3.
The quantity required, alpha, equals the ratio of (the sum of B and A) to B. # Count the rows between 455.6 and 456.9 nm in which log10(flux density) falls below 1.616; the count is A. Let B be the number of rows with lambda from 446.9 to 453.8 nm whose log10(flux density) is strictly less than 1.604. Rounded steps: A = 2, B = 7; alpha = 1.3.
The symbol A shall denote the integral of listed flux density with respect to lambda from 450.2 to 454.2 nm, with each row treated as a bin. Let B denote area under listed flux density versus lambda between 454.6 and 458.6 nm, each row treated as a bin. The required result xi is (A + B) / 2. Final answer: 164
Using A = 165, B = 163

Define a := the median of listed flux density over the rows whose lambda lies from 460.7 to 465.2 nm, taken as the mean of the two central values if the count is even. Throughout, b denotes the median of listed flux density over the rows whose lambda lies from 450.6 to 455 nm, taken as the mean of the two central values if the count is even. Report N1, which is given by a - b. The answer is -1.4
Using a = 40.5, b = 41.9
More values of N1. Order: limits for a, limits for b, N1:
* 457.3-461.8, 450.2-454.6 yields -0.1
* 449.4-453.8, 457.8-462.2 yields 0.0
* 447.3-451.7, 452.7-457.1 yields 1.2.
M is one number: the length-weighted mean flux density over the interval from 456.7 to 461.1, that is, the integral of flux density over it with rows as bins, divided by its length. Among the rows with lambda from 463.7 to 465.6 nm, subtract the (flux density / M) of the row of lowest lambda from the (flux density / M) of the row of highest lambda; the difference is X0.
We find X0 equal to 0.05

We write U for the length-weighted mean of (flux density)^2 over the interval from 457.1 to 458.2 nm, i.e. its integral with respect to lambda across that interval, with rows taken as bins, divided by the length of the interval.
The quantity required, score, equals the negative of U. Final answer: -1637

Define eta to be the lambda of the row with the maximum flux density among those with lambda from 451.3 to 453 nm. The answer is 451.990 nm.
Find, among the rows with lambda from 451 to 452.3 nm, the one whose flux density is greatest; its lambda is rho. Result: 451.990 nm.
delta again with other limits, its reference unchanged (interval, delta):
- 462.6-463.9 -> 3.3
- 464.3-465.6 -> 3.7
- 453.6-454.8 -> 1.7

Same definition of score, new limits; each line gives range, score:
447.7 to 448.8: -1663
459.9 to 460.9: -1857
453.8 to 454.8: -1891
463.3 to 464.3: -1618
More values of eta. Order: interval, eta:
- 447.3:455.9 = 454.494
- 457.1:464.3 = 460.817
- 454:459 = 454.494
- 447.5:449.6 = 447.640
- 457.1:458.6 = 457.856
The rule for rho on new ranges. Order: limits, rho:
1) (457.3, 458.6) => 457.856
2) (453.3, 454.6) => 454.494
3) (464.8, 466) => 465.938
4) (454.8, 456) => 455.962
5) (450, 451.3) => 450.535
